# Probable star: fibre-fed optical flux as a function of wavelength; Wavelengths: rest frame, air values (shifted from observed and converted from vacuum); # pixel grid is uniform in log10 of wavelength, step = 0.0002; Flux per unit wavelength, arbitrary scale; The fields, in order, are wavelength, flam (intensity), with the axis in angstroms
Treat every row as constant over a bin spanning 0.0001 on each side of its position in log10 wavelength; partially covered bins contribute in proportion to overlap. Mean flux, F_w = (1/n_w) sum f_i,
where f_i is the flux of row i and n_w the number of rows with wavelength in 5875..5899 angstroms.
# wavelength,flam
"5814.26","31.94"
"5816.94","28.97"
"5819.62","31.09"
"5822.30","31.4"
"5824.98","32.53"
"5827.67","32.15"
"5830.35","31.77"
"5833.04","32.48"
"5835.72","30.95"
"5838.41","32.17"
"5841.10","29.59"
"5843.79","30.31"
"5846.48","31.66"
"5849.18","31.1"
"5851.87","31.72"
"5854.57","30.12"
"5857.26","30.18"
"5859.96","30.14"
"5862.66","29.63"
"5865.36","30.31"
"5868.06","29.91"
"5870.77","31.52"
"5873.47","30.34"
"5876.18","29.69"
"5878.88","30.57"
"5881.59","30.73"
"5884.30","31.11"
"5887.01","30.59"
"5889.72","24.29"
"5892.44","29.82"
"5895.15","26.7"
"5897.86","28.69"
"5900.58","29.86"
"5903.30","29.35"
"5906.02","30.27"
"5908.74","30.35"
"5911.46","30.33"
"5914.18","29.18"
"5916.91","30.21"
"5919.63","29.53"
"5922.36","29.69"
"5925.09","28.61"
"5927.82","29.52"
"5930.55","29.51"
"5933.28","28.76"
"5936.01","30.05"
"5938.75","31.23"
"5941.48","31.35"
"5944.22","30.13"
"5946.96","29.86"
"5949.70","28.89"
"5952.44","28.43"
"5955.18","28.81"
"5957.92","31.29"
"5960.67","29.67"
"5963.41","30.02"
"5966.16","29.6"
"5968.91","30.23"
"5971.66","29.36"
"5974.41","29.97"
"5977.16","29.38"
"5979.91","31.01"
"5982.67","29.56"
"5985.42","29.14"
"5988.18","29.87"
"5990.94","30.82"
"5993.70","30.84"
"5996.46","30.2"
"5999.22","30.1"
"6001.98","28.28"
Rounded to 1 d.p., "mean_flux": 29.1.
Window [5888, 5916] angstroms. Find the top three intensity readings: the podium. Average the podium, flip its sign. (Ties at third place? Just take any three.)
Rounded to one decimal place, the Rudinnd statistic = -30.3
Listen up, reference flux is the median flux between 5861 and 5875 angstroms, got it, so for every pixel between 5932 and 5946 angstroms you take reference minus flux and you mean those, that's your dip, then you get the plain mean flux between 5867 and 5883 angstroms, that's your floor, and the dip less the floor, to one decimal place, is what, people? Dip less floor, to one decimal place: -30.5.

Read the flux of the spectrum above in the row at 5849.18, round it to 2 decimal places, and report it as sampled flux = 31.10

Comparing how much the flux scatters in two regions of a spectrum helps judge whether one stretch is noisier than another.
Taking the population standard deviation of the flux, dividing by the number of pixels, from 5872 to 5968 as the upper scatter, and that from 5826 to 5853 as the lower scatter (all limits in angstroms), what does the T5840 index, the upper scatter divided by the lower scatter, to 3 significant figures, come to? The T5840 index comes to 1.51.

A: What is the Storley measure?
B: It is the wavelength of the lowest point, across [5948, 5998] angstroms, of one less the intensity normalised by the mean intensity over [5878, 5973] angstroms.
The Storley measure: 5957.92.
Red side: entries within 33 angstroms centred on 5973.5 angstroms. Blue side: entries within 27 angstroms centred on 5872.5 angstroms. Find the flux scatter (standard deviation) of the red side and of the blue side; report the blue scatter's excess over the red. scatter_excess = -0.05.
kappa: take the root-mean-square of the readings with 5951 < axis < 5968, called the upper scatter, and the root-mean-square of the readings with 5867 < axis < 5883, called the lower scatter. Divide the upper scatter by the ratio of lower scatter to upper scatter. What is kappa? 28.9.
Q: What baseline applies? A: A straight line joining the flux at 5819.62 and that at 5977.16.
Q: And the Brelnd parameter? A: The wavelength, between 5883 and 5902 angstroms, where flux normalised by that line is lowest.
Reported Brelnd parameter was 5889.72 angstroms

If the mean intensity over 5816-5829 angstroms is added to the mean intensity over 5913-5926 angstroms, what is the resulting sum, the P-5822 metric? 60.7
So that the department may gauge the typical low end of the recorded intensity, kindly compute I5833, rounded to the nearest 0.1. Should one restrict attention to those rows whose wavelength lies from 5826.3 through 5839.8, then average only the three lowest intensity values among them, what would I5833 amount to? 31.6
